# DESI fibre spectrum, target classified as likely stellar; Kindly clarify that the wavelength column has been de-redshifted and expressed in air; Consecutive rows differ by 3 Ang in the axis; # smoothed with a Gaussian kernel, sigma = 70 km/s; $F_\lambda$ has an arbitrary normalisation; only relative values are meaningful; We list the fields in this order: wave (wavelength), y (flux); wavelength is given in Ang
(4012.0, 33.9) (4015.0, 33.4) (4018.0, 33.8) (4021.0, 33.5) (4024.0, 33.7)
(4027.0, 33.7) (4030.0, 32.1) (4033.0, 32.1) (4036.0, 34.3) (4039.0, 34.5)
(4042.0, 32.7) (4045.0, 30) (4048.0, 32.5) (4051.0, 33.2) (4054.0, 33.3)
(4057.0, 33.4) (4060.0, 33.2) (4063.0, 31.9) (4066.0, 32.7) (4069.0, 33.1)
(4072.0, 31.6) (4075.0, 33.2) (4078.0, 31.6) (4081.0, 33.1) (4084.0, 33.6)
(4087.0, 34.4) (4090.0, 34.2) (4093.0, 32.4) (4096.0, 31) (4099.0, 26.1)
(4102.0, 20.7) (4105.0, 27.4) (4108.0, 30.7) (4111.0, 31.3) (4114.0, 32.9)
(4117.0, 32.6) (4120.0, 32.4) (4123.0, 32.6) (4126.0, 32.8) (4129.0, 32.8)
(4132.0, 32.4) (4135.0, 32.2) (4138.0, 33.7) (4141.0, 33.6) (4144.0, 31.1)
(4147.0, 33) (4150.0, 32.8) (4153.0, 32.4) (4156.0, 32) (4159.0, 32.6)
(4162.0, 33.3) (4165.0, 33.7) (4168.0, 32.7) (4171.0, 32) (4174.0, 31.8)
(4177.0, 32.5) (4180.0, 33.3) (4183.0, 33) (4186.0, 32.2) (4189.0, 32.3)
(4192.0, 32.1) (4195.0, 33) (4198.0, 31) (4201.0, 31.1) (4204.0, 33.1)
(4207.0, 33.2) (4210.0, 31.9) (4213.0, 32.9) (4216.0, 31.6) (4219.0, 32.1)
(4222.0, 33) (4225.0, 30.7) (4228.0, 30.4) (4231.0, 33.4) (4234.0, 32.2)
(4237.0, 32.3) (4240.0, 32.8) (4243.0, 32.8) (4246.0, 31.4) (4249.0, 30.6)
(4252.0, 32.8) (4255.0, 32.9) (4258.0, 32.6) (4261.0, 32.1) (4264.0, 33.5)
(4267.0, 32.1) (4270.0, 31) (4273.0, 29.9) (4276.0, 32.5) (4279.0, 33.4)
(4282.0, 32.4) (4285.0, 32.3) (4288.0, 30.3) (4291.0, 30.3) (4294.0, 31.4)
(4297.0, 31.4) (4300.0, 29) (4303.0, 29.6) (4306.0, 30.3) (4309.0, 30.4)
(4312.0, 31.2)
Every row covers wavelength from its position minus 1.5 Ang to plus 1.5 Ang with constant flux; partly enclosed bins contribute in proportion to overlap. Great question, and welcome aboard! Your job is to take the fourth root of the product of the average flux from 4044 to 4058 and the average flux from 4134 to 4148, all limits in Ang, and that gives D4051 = 5.71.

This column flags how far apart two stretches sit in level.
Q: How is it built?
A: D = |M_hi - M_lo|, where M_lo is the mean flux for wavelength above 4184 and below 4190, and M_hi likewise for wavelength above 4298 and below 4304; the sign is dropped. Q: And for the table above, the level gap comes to 2.9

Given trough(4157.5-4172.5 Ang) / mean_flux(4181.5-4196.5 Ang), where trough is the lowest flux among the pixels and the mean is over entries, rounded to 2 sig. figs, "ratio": 0.98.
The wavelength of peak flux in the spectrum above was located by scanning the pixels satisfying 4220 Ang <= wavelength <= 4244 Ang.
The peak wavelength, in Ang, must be 4231.0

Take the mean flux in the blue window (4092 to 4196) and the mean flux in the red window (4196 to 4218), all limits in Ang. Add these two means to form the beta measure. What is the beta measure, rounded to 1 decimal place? 63.9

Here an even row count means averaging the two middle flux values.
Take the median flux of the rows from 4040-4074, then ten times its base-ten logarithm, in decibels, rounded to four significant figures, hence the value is 15.15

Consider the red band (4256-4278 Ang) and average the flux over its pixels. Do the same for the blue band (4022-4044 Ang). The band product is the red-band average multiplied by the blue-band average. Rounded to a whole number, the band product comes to 1064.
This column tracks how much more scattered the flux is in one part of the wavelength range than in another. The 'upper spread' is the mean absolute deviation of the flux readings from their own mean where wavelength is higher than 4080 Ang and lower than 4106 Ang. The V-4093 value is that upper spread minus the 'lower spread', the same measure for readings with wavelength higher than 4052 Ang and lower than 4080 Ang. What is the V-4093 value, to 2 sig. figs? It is 3.1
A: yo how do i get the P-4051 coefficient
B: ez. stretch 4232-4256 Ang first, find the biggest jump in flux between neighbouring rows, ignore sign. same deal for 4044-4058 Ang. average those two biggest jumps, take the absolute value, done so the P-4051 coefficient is 2.35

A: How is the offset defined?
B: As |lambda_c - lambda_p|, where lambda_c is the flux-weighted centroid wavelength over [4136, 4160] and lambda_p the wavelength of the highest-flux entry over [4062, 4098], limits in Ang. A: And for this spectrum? 61.4 Ang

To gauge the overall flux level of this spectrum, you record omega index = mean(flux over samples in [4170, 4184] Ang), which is 32.5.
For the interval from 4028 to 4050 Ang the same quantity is 32.6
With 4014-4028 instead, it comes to 33.6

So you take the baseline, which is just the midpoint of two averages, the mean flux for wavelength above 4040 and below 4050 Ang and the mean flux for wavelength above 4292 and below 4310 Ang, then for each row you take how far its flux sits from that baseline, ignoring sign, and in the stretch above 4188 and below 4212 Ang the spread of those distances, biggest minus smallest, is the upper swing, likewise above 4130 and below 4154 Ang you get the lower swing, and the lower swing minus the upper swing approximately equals 0.5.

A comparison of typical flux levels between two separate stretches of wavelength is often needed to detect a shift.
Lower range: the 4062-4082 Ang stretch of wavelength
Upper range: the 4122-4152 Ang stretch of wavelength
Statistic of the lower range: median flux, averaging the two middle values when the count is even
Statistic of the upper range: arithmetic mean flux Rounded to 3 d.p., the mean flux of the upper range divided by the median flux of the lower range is 1.000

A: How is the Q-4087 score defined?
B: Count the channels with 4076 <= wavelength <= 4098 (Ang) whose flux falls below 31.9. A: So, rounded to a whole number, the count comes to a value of 2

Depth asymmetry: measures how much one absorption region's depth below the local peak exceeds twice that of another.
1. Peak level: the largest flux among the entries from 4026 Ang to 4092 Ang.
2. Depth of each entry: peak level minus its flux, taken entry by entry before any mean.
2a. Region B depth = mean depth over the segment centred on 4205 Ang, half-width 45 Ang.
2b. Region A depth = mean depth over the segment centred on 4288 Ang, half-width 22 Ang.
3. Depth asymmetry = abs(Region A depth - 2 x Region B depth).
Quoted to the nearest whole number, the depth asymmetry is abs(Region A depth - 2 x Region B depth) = 1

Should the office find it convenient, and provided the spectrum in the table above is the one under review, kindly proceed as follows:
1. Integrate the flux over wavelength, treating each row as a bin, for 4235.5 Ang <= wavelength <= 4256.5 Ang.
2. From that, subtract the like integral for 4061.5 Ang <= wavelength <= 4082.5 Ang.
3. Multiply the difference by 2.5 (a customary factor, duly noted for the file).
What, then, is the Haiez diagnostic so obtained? -12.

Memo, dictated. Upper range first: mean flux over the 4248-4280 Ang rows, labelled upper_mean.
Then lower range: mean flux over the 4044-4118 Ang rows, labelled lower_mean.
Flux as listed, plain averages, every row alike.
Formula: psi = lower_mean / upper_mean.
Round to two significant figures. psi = 0.98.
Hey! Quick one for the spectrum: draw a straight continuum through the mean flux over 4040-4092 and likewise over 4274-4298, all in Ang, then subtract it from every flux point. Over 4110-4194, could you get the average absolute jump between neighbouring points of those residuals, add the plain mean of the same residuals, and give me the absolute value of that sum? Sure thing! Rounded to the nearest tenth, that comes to 0.8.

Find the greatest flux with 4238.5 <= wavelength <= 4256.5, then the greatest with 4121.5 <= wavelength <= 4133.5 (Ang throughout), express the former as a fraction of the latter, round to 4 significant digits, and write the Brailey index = 1.003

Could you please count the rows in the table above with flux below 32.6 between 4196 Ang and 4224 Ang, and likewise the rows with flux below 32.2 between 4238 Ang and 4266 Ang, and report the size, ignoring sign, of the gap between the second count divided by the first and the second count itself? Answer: 2.4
